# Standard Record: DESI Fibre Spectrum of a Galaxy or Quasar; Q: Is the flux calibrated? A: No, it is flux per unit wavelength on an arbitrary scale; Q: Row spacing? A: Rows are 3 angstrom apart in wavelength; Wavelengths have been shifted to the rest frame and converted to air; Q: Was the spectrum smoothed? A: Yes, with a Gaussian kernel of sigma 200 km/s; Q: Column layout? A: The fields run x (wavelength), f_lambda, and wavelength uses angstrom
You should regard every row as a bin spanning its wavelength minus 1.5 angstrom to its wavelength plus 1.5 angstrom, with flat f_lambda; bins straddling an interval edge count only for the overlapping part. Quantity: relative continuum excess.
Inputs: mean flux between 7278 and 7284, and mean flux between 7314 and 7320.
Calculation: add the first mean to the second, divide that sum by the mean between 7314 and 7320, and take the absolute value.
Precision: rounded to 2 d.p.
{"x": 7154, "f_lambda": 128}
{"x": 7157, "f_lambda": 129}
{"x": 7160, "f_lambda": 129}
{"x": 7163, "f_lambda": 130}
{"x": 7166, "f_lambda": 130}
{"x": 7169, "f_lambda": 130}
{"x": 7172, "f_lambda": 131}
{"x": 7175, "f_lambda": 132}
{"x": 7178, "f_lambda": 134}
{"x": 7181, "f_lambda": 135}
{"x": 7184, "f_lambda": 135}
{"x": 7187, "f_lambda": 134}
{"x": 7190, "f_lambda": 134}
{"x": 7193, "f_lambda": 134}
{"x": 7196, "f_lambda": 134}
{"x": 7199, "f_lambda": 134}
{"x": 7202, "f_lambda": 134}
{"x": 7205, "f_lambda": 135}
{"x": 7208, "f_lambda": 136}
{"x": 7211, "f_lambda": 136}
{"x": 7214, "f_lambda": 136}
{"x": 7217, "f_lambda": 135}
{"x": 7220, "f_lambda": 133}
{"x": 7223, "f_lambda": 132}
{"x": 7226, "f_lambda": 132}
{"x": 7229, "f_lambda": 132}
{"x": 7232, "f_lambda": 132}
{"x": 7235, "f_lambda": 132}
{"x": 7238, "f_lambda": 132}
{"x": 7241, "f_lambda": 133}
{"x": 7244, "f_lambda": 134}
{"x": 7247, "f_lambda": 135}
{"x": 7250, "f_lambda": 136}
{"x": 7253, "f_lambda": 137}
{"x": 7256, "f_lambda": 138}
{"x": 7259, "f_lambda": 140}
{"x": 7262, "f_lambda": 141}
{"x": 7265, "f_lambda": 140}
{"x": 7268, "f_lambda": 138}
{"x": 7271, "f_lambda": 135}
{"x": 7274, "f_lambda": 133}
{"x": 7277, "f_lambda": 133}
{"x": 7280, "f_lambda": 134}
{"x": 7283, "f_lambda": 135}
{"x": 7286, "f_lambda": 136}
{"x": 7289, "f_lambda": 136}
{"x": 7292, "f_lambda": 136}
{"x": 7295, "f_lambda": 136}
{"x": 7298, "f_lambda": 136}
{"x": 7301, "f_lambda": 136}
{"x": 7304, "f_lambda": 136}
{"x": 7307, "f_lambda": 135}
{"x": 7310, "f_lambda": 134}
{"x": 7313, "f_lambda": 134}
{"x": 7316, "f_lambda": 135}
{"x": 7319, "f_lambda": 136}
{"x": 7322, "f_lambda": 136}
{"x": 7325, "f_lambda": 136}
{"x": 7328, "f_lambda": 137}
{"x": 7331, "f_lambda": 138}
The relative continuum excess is 1.99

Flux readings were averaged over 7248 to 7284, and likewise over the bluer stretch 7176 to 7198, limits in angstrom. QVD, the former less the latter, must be 2.4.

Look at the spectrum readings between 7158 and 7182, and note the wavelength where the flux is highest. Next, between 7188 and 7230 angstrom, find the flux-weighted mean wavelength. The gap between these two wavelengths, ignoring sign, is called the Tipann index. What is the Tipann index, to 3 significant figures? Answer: 28.4 angstrom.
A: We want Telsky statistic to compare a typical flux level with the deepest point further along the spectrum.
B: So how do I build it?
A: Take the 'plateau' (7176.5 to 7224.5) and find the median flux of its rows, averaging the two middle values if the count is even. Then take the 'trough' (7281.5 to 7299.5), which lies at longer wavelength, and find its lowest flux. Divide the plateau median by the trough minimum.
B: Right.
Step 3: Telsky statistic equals 0.993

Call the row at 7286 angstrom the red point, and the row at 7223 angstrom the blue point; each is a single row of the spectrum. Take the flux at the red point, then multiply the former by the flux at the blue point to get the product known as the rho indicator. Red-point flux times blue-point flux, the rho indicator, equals 17952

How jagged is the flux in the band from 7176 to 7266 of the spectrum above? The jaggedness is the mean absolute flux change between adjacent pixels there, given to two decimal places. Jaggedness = 0.62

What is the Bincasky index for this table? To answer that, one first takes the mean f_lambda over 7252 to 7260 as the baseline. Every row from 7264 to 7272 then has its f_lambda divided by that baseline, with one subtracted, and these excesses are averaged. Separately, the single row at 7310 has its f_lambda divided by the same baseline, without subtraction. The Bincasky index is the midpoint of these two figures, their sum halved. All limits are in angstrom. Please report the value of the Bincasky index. 0.482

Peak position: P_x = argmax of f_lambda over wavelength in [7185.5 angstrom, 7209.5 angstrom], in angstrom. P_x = 7208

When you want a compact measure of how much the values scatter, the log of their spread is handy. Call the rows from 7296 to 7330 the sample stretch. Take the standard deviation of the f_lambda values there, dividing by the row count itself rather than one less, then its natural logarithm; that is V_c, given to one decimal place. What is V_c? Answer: -0.1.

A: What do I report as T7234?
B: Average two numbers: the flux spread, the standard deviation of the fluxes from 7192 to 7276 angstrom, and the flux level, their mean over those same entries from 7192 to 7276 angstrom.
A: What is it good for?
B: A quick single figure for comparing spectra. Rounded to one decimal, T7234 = 68.8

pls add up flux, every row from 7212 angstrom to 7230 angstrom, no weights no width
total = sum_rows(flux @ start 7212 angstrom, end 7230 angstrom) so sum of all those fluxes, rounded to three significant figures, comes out 800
